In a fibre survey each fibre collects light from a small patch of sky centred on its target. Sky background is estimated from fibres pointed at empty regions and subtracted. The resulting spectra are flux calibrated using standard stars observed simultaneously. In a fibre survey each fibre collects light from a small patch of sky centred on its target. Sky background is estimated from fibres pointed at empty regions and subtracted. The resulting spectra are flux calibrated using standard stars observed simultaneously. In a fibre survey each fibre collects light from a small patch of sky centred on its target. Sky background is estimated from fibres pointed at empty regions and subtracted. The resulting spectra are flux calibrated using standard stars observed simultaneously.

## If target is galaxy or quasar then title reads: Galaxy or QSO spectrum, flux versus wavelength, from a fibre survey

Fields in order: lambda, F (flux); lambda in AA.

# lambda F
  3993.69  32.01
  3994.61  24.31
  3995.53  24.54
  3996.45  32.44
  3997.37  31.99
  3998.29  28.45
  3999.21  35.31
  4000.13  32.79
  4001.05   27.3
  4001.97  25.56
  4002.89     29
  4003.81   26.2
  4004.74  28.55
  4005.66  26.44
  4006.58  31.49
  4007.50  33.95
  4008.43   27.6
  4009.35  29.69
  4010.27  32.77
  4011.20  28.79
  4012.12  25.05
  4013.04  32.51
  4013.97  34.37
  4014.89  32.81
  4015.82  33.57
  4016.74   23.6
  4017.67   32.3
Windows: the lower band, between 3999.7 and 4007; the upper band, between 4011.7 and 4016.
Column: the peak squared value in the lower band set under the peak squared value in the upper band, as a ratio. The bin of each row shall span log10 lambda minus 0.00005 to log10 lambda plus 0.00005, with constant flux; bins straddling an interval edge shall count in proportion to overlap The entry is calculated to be 1.10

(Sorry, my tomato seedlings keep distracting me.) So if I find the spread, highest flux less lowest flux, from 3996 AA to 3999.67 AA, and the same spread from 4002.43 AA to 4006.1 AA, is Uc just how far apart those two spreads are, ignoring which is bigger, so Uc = 4.1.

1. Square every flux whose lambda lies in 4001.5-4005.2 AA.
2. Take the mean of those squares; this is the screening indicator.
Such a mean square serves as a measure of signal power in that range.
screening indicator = 749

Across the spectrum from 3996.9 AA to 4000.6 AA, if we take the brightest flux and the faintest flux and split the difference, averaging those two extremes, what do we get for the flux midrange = 31.9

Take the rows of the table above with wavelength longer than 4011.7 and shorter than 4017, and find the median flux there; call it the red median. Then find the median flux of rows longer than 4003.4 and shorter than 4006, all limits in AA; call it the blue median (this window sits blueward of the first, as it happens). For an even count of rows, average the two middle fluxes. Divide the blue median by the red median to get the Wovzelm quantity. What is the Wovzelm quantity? 0.81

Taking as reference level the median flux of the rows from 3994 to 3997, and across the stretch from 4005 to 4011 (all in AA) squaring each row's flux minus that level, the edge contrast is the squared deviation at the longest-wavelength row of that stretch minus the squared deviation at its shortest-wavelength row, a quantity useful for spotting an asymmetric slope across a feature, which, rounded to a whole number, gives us 64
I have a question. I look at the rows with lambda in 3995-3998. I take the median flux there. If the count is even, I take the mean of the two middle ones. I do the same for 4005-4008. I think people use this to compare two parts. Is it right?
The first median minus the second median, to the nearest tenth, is 0.5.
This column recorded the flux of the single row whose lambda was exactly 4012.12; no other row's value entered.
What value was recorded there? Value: 25.05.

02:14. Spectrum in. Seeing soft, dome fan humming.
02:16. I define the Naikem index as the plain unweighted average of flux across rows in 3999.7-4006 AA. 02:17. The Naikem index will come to 28.0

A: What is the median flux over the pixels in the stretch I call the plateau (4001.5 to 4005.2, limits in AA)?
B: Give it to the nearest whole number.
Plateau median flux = 27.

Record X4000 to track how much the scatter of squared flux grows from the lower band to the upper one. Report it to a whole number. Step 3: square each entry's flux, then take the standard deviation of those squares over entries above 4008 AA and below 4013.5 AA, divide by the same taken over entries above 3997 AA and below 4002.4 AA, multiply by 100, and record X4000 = 76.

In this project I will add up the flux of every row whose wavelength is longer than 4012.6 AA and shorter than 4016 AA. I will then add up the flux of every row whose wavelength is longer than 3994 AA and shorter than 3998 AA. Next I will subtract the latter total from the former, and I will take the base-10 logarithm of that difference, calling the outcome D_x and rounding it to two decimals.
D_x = 1.30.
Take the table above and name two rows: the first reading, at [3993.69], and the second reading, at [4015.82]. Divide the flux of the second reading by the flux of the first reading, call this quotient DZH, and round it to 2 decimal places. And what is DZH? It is 1.05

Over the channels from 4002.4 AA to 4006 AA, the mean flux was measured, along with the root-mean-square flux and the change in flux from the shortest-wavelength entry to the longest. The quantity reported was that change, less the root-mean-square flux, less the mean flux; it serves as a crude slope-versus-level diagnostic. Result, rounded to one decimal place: -57.7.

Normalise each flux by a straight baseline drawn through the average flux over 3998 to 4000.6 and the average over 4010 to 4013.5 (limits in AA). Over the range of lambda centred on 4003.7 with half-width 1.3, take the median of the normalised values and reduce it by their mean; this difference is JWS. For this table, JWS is 0.03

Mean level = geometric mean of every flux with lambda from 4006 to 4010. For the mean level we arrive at 30.6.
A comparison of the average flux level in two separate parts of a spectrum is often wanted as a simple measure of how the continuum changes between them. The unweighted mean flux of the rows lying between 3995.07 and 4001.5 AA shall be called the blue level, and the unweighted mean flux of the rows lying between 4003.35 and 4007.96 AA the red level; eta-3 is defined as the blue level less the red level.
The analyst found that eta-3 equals 1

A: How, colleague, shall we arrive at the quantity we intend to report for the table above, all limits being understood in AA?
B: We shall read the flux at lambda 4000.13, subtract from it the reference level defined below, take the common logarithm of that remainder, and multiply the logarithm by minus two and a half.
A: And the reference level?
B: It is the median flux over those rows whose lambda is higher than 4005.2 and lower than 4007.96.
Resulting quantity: -0.3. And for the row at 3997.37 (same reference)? 0.8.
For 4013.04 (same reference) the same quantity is 0.0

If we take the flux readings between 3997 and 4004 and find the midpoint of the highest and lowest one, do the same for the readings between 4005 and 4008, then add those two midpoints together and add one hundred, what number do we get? 161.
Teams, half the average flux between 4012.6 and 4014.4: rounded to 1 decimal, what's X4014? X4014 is 16.7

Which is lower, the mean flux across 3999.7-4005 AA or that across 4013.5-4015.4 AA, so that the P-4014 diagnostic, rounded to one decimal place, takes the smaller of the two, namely 28.2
